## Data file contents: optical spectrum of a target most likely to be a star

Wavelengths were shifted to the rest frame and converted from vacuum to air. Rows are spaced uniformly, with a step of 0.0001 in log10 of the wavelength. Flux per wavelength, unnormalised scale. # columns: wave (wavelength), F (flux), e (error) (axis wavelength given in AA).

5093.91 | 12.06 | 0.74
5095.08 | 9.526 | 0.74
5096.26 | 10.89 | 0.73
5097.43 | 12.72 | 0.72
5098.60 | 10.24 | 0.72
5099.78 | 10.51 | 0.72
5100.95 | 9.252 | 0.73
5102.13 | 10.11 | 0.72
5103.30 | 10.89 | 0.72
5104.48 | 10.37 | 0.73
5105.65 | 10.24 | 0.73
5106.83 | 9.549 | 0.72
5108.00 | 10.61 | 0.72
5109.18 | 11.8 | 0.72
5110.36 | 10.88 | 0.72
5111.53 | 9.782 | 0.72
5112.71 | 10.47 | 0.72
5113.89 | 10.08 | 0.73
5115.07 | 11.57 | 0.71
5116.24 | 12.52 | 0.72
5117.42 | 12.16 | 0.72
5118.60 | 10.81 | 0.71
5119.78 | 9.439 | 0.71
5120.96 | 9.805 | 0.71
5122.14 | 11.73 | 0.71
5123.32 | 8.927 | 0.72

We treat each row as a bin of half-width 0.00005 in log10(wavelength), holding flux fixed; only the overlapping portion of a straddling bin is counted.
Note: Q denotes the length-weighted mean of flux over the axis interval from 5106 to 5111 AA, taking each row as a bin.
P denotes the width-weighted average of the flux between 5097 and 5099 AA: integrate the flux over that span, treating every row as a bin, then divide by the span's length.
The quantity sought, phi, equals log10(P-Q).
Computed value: -0.1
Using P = 11.5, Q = 10.7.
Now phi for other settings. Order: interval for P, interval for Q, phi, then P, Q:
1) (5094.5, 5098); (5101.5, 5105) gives -0.2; 11.0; 10.4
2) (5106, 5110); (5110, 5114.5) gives -0.5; 10.6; 10.3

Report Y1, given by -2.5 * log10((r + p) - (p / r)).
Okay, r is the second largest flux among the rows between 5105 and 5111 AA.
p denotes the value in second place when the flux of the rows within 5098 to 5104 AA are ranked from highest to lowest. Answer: -3.28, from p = 10.51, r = 10.88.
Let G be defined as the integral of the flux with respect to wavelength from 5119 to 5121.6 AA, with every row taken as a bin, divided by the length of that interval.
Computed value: 9.7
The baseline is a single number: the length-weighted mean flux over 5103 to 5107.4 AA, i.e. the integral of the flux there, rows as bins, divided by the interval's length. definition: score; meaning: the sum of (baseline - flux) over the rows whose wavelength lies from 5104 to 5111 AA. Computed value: -2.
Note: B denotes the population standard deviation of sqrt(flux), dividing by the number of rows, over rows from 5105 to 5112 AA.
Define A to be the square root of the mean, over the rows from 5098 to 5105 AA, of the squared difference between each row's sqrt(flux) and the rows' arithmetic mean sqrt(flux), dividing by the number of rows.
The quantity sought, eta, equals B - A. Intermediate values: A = 0.079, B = 0.114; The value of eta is 0.04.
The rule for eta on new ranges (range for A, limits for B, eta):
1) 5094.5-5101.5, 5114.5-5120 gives 0.00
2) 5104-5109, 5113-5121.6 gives 0.11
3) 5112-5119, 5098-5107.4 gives -0.05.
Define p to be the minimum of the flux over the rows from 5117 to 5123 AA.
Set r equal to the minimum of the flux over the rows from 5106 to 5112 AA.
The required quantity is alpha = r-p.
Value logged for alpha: 0.1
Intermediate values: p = 9.439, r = 9.549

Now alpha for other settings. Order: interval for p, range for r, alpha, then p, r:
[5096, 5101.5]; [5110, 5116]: 0.5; 9.252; 9.782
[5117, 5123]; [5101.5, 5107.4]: 0.1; 9.439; 9.549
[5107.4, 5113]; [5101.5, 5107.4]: -0.2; 9.782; 9.549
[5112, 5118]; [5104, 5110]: -0.5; 10.08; 9.549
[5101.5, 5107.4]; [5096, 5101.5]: -0.3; 9.549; 9.252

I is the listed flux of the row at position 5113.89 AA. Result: 10.08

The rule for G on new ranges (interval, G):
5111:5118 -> 11.1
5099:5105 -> 10.2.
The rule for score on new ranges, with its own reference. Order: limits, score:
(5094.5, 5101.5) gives -2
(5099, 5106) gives 0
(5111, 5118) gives -5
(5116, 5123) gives -5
